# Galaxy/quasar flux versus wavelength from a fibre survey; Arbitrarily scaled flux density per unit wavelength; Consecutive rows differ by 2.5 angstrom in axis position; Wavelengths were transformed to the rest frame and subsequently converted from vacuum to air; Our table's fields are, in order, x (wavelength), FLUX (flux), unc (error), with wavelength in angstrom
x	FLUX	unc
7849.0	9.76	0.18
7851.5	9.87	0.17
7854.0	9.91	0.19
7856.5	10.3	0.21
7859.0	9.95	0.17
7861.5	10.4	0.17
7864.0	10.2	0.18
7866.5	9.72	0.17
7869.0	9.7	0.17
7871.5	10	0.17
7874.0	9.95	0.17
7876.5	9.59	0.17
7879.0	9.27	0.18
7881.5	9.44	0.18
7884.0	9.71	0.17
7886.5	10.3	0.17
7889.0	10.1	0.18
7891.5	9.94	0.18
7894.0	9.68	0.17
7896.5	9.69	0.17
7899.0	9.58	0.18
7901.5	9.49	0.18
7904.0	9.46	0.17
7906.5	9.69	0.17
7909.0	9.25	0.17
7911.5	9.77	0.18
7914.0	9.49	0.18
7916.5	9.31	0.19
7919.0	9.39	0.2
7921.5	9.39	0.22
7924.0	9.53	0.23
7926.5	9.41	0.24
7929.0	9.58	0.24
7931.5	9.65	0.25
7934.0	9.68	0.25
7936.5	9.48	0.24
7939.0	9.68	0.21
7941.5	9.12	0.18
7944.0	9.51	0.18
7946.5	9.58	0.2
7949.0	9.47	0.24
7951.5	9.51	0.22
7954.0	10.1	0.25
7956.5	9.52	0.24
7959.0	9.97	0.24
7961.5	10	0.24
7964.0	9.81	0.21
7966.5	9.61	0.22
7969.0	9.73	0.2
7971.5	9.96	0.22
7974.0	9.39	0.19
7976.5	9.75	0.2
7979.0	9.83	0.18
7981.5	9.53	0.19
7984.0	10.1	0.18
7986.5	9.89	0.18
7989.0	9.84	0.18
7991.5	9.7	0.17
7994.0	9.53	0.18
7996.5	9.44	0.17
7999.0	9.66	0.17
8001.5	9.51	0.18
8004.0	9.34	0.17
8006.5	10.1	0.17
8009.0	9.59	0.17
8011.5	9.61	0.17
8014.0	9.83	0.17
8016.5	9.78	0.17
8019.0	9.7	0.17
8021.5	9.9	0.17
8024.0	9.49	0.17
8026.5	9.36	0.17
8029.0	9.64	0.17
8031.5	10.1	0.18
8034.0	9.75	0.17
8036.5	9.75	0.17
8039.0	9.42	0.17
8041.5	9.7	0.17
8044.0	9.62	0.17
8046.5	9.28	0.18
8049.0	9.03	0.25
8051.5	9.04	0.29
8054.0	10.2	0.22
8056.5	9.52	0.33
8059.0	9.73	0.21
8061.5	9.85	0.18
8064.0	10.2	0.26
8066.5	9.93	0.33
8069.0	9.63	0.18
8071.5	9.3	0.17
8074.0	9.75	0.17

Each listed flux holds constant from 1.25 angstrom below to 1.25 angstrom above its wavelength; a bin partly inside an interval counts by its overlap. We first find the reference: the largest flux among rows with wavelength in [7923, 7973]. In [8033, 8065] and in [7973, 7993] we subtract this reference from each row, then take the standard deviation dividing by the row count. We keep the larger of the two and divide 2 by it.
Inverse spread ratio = 5.7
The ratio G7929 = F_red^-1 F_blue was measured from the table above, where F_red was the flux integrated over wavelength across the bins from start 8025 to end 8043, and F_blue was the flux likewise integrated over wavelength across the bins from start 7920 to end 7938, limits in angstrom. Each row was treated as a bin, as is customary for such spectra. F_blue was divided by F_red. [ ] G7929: 0.99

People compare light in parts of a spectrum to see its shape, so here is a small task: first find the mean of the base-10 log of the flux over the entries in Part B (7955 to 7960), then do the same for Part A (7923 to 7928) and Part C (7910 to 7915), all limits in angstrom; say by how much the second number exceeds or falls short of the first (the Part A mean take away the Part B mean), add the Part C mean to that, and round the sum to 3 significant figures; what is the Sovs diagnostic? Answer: 0.971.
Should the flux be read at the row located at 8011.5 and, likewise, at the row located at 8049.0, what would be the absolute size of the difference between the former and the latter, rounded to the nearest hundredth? 0.58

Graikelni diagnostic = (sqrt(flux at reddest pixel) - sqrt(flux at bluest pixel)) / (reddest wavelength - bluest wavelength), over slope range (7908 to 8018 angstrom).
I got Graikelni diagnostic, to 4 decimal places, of 0.0008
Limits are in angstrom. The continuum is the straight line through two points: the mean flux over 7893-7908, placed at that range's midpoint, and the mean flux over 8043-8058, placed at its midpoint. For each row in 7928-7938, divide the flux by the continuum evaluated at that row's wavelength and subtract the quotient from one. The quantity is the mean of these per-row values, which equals 0.00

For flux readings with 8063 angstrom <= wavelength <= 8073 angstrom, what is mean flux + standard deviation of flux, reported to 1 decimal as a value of 10.1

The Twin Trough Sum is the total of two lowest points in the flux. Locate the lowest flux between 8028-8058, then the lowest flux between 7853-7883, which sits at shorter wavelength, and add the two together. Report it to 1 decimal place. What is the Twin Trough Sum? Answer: 18.3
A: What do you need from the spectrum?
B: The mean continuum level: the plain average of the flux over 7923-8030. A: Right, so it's 9.66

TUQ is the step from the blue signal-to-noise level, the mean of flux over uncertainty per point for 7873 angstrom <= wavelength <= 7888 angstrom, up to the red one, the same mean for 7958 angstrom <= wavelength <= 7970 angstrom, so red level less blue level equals -11.6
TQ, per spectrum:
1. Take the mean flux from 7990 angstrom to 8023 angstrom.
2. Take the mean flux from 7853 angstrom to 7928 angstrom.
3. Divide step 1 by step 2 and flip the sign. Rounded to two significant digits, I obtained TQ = -0.99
